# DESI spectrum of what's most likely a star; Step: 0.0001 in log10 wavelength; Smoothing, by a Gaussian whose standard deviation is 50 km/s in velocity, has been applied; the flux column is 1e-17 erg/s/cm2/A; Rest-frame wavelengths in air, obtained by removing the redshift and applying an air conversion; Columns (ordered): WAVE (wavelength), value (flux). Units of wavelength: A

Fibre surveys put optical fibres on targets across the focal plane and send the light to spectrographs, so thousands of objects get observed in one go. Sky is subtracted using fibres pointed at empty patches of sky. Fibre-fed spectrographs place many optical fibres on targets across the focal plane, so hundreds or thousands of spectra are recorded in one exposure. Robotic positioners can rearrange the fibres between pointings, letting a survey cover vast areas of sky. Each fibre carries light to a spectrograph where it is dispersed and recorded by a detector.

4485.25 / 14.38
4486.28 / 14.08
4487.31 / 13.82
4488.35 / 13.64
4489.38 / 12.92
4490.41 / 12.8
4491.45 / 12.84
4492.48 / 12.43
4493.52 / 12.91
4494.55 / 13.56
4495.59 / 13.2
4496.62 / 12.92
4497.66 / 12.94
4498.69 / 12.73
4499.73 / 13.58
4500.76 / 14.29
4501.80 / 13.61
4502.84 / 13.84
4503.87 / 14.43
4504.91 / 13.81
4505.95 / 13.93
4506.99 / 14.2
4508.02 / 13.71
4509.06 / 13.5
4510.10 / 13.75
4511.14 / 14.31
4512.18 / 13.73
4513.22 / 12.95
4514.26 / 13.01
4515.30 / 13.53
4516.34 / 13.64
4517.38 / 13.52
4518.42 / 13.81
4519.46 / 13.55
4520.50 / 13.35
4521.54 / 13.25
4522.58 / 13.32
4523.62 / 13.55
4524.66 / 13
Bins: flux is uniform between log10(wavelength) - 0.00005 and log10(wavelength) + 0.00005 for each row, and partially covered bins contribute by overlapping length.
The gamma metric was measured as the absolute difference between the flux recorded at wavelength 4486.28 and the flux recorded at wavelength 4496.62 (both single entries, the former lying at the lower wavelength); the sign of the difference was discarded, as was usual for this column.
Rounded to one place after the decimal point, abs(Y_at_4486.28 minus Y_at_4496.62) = 1.2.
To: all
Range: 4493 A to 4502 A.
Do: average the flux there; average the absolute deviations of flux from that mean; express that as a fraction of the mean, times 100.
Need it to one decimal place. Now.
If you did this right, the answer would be 3.0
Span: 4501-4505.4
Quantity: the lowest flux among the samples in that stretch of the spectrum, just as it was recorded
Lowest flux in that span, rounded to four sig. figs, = 13.61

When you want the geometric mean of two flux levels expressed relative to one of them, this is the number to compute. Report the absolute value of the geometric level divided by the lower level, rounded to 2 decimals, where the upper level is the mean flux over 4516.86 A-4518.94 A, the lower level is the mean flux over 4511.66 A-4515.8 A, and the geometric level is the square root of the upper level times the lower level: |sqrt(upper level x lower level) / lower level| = 1.01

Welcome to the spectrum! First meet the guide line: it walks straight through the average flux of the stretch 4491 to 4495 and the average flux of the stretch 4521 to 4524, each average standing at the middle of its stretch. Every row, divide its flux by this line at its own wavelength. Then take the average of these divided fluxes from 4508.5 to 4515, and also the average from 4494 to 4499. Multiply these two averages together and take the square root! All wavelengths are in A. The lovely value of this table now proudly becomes 1.02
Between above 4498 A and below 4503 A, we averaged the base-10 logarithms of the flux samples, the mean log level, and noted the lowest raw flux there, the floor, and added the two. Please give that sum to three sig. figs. 13.9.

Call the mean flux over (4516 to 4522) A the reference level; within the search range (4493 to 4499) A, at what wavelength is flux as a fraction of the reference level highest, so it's 4494.55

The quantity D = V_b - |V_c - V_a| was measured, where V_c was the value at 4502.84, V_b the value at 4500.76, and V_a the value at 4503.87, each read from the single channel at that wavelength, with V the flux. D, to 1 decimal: 13.7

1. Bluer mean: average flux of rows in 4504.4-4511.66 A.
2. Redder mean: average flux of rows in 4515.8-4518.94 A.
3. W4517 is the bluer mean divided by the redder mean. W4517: 1.02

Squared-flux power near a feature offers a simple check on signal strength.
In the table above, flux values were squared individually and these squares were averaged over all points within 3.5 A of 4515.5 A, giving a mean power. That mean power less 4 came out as 177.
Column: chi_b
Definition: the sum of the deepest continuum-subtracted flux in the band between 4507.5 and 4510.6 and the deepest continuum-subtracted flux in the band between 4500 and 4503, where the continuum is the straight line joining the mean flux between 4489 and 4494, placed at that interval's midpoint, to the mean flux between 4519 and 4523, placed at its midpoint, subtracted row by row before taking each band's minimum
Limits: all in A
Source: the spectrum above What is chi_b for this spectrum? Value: 1.0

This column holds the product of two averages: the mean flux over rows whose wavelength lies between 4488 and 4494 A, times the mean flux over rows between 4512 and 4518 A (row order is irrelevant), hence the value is 173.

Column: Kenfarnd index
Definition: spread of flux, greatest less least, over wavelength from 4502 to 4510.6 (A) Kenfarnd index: 0.93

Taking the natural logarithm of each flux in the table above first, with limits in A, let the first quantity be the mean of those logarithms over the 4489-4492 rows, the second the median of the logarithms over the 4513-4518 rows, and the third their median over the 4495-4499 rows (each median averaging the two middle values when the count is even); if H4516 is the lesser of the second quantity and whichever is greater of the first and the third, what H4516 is 2.56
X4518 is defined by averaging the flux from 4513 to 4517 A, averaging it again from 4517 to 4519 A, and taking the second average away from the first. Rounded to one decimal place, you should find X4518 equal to -0.4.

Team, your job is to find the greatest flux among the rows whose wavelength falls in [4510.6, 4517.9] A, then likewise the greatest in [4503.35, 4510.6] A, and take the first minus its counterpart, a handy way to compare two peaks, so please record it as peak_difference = -0.1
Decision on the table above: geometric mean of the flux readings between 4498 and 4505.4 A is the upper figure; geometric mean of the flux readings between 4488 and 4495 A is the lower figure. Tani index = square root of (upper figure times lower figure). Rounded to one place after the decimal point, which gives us 13.4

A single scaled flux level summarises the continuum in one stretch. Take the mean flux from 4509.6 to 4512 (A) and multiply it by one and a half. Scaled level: 21.0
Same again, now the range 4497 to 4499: 19.3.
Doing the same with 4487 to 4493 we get 19.6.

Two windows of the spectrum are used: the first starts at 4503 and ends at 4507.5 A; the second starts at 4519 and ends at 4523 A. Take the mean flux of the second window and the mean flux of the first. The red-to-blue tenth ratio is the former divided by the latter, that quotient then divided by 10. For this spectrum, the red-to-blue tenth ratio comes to 0.095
